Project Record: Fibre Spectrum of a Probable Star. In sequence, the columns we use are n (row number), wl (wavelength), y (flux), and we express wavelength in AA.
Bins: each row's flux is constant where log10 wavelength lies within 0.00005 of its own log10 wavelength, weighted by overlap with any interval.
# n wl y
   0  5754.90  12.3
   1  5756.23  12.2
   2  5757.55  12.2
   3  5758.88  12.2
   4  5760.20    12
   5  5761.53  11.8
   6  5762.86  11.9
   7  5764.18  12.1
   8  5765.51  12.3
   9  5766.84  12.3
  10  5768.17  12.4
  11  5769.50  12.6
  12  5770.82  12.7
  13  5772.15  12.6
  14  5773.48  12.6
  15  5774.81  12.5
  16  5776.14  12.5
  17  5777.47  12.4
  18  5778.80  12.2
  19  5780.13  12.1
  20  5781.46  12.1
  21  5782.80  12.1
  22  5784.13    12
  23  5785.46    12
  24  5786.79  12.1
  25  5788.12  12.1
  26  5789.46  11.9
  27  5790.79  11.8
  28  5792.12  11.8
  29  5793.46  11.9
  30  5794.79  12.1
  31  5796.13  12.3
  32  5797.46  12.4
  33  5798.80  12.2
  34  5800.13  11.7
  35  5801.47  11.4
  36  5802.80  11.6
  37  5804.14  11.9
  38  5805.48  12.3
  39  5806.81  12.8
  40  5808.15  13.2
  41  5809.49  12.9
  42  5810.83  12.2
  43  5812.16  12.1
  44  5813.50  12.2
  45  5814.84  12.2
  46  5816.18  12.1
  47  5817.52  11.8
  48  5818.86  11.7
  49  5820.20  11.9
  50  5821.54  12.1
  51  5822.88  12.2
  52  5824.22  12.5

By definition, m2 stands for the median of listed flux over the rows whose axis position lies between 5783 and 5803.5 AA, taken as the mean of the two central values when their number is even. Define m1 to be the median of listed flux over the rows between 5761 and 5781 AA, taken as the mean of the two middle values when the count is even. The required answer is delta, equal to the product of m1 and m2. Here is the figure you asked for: 149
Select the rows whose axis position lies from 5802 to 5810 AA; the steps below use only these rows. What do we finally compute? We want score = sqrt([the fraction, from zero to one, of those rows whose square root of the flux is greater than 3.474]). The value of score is 0.82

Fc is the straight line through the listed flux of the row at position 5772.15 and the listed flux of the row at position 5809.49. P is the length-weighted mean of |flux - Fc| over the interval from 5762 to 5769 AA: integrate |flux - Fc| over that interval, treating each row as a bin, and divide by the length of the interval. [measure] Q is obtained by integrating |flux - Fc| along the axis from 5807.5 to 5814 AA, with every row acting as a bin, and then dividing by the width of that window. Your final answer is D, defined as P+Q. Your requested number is 0.9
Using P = 0.3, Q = 0.51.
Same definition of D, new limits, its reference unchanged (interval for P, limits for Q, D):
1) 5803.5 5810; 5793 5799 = 1.0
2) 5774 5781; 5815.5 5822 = 1.4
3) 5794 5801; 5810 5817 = 1.5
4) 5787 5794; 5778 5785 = 1.4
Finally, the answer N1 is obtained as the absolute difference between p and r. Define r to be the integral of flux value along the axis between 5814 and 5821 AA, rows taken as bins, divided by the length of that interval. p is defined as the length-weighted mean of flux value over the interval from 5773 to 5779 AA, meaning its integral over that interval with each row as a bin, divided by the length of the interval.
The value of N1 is 0.5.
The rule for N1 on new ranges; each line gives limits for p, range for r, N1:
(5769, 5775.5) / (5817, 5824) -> 0.6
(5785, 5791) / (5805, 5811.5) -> 0.7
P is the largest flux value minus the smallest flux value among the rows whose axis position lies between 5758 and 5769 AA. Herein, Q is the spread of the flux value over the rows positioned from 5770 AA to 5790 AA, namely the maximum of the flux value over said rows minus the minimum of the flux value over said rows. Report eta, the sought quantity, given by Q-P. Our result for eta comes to 0.2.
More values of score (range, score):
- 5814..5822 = 0.71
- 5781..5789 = 0.82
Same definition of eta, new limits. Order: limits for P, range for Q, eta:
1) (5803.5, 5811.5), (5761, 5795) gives -0.4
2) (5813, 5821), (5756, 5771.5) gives 0.4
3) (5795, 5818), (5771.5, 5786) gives -1.2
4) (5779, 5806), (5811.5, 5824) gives -0.5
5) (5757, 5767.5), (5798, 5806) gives 0.4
